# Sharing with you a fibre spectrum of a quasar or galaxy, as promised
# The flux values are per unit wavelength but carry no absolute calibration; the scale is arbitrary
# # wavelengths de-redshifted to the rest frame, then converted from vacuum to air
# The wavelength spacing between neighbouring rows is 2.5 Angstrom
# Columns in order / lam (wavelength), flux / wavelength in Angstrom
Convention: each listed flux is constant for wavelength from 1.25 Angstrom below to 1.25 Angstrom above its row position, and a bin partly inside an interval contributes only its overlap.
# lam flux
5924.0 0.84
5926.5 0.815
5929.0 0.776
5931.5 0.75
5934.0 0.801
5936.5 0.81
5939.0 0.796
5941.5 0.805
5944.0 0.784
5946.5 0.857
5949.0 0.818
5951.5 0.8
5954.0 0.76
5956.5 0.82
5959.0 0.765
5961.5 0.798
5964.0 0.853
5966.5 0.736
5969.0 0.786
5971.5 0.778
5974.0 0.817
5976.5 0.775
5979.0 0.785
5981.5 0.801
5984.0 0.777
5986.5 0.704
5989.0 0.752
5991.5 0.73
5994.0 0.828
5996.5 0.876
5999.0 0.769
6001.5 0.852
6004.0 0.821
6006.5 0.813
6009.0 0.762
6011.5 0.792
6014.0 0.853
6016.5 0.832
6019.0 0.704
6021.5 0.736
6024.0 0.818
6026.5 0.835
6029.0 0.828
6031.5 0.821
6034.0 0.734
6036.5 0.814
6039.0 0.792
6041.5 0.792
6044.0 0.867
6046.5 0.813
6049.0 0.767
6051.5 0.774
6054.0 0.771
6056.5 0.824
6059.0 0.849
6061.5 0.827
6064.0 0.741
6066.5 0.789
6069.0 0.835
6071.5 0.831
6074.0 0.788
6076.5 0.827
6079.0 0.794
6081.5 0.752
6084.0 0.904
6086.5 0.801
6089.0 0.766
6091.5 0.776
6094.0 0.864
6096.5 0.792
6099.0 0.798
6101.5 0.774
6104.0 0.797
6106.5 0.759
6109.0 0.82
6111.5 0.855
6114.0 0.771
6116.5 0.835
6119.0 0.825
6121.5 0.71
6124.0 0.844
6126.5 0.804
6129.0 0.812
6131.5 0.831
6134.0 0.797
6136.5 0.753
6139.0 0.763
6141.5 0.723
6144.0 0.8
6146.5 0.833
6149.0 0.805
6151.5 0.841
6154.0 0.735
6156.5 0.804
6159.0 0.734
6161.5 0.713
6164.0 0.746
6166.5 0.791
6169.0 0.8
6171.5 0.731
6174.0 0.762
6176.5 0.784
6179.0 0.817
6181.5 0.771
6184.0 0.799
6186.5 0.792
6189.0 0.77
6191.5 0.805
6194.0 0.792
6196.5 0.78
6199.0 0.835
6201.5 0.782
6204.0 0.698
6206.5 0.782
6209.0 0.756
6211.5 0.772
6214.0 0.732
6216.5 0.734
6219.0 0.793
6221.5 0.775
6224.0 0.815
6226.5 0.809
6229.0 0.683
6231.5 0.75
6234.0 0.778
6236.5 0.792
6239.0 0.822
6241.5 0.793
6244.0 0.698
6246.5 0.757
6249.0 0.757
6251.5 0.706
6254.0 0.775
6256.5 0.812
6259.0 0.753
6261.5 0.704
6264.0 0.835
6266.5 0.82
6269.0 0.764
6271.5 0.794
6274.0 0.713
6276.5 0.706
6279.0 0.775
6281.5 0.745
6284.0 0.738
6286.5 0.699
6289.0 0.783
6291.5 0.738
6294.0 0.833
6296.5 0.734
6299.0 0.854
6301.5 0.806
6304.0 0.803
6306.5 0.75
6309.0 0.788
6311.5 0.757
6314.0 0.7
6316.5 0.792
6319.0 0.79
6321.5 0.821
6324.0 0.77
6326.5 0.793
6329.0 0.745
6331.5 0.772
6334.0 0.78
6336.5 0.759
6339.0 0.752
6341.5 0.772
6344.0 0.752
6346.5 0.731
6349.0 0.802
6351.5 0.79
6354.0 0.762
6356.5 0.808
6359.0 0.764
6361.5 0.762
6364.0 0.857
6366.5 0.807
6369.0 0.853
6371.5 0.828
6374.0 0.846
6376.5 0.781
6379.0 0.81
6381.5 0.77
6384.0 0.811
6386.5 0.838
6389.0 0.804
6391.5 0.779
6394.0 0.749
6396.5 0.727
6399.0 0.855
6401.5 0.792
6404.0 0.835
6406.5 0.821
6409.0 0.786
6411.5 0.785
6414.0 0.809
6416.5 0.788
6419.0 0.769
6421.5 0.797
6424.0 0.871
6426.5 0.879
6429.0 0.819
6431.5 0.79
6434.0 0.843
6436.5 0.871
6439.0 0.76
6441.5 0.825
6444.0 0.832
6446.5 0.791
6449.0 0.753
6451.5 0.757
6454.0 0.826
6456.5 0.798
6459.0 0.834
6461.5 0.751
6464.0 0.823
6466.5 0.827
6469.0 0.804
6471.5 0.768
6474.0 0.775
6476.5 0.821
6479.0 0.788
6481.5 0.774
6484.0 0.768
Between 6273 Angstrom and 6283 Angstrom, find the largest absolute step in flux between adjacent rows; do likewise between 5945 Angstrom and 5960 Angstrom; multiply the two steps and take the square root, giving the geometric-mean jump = 0.064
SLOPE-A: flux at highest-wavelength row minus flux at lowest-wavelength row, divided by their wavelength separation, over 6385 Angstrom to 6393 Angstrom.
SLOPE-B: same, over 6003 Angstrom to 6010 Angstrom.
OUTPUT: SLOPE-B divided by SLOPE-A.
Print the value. 1.0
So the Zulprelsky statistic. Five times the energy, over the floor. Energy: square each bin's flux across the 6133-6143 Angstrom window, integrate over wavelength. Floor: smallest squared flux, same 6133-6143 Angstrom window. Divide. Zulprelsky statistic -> 55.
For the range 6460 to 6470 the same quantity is 57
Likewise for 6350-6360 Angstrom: 53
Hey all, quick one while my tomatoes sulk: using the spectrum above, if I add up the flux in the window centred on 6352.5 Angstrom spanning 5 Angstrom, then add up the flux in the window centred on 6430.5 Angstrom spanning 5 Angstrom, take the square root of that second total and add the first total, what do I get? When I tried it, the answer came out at 2.82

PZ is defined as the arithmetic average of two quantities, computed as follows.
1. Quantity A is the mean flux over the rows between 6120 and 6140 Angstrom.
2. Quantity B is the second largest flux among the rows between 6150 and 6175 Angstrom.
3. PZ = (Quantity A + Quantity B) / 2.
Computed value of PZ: 0.797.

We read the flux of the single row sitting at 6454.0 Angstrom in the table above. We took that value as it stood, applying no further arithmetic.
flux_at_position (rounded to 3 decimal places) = 0.826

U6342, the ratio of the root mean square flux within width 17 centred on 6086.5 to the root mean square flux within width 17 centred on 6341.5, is 1.060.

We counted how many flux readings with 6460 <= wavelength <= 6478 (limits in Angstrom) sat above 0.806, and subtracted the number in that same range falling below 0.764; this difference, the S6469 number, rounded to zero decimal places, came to 2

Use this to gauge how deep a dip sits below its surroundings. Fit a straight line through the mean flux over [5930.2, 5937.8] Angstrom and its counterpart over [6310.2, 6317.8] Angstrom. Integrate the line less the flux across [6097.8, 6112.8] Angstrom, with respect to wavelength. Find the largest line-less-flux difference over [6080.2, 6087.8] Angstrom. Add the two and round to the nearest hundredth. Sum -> -0.43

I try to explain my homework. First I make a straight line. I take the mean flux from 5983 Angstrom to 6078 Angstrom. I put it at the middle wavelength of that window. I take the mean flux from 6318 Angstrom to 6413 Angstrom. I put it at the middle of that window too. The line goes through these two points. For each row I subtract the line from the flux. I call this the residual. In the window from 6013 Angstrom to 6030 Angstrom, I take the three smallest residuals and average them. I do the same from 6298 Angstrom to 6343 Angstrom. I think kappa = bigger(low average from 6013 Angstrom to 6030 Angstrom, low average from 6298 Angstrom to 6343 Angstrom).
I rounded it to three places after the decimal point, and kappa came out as -0.046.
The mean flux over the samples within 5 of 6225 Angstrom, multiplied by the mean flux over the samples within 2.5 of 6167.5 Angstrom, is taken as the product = 0.613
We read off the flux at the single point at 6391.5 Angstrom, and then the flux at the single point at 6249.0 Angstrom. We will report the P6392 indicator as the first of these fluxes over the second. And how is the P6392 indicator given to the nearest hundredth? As 1.03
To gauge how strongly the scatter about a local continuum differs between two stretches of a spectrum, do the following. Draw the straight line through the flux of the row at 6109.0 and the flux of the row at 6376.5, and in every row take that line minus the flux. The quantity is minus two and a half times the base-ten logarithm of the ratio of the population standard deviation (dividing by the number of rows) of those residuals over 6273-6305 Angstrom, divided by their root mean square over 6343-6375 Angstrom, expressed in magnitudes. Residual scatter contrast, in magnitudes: -0.14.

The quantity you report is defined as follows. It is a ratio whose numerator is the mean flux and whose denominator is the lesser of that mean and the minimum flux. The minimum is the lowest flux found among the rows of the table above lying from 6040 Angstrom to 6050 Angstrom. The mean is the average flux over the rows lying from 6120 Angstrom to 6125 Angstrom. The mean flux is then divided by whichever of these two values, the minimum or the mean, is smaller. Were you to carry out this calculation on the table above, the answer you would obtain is 1.01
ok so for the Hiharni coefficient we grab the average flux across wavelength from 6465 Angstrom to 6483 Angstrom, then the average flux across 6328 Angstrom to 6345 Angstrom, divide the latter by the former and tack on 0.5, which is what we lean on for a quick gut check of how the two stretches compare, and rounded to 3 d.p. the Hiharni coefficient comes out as 1.460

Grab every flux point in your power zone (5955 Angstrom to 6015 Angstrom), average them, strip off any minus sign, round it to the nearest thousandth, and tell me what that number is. 0.793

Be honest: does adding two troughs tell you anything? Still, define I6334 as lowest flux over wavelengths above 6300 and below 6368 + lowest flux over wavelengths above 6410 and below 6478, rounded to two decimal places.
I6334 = 1.45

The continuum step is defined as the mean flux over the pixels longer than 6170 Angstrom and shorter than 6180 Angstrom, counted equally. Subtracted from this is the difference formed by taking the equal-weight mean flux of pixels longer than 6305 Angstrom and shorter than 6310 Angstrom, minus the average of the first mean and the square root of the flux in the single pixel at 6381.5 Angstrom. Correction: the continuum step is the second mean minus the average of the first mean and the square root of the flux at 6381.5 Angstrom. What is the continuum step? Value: -0.056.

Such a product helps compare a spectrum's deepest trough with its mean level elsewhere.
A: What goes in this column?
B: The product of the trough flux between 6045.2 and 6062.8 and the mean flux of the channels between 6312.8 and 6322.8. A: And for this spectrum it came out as 0.595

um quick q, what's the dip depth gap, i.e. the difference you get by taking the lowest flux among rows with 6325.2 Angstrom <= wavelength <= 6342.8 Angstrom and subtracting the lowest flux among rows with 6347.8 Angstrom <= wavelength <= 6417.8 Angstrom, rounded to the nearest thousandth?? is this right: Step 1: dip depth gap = 0.018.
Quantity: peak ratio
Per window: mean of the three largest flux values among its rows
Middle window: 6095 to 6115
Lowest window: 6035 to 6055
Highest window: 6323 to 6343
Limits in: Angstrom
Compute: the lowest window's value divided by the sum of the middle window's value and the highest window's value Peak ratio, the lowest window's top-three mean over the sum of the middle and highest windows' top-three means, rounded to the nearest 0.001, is 0.518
